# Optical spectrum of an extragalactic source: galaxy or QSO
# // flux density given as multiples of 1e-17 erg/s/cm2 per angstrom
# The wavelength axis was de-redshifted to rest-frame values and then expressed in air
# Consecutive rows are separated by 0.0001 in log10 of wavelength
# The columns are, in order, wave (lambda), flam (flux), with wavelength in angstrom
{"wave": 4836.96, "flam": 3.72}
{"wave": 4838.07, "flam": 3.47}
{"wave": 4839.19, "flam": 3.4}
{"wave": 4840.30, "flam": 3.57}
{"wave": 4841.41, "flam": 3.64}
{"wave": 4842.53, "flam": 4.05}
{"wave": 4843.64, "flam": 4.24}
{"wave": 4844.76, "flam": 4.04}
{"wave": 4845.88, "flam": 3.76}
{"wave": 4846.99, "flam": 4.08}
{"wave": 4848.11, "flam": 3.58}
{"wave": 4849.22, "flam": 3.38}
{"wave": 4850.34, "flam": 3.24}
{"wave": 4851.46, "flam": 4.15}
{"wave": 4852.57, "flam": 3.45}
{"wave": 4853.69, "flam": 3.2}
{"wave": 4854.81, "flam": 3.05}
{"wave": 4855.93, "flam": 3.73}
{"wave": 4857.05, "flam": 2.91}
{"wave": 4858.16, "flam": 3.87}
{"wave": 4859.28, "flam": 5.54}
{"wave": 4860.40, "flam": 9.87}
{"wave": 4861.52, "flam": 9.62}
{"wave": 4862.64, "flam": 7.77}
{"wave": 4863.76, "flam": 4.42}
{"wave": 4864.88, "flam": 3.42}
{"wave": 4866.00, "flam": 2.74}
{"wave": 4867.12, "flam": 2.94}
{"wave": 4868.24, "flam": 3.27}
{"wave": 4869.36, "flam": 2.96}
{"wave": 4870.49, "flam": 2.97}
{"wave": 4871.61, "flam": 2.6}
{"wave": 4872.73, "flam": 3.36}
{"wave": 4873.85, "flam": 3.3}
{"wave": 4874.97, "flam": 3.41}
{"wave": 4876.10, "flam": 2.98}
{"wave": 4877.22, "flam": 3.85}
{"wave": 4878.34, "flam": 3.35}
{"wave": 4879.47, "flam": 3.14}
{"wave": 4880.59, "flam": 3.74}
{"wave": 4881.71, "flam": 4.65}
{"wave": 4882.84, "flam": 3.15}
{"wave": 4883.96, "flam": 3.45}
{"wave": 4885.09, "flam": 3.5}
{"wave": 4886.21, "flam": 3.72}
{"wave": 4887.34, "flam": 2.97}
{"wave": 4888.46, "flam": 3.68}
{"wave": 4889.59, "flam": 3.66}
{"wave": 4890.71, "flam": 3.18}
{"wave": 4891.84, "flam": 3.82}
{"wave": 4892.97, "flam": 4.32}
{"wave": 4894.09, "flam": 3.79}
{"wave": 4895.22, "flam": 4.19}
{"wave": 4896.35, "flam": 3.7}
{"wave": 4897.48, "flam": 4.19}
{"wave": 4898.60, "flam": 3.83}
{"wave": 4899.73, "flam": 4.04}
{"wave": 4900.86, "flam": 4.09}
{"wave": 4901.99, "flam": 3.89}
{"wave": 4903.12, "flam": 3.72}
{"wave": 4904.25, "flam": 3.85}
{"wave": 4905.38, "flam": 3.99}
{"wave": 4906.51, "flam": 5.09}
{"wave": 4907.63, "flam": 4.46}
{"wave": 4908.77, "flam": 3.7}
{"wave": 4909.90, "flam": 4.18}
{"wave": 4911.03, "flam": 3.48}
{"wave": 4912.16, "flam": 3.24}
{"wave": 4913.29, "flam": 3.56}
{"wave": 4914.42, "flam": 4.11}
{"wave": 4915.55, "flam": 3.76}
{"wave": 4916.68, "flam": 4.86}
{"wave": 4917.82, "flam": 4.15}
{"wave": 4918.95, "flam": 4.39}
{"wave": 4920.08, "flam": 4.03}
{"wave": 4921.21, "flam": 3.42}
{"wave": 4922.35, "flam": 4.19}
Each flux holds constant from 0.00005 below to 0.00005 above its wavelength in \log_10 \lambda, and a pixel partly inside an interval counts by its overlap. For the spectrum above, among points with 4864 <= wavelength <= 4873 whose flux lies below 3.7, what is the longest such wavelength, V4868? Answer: 4872.73 angstrom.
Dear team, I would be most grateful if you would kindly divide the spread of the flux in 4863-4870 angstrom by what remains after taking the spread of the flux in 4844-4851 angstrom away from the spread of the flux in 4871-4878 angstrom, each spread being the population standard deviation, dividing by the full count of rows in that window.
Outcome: 8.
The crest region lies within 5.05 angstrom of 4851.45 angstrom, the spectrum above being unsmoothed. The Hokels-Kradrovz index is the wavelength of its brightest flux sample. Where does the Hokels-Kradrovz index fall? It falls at 4851.46 angstrom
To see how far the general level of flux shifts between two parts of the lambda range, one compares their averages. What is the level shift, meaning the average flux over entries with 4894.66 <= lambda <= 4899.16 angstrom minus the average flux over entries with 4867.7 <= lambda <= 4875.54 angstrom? 0.9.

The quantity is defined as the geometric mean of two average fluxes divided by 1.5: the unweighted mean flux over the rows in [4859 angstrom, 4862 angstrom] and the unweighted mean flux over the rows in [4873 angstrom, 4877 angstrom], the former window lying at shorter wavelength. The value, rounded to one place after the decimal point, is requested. 3.5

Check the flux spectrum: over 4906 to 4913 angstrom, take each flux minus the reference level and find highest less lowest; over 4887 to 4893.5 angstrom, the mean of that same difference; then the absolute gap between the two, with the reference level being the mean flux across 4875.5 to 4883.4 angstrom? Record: 1.8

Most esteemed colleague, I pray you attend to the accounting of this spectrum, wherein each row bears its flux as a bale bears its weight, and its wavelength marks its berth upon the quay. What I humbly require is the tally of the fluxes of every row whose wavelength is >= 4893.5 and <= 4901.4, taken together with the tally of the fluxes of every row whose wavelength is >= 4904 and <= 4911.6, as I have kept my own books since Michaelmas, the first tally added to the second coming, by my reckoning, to 57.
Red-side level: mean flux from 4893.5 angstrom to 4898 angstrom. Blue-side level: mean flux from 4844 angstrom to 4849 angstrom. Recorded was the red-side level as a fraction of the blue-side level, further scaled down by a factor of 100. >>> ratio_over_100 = 0.0103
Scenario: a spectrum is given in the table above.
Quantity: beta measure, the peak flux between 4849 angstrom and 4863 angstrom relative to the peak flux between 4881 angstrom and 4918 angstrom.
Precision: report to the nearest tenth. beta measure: 1.9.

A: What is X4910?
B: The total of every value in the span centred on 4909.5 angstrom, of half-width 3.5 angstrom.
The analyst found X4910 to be 24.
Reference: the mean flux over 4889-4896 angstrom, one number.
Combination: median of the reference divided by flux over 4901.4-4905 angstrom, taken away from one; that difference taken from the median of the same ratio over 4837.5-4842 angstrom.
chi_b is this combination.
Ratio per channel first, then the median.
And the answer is 1.08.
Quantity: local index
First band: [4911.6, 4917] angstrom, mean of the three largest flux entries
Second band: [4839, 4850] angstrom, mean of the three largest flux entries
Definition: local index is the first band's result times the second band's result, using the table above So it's 17.5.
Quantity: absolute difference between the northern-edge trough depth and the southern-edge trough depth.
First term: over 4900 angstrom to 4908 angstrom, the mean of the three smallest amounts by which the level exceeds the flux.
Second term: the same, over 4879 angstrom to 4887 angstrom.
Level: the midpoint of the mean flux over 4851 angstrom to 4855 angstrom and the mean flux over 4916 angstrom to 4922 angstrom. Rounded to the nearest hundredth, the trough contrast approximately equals 0.51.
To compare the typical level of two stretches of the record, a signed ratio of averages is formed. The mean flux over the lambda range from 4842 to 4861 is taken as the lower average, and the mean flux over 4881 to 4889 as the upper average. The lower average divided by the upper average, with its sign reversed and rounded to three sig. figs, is -1.15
